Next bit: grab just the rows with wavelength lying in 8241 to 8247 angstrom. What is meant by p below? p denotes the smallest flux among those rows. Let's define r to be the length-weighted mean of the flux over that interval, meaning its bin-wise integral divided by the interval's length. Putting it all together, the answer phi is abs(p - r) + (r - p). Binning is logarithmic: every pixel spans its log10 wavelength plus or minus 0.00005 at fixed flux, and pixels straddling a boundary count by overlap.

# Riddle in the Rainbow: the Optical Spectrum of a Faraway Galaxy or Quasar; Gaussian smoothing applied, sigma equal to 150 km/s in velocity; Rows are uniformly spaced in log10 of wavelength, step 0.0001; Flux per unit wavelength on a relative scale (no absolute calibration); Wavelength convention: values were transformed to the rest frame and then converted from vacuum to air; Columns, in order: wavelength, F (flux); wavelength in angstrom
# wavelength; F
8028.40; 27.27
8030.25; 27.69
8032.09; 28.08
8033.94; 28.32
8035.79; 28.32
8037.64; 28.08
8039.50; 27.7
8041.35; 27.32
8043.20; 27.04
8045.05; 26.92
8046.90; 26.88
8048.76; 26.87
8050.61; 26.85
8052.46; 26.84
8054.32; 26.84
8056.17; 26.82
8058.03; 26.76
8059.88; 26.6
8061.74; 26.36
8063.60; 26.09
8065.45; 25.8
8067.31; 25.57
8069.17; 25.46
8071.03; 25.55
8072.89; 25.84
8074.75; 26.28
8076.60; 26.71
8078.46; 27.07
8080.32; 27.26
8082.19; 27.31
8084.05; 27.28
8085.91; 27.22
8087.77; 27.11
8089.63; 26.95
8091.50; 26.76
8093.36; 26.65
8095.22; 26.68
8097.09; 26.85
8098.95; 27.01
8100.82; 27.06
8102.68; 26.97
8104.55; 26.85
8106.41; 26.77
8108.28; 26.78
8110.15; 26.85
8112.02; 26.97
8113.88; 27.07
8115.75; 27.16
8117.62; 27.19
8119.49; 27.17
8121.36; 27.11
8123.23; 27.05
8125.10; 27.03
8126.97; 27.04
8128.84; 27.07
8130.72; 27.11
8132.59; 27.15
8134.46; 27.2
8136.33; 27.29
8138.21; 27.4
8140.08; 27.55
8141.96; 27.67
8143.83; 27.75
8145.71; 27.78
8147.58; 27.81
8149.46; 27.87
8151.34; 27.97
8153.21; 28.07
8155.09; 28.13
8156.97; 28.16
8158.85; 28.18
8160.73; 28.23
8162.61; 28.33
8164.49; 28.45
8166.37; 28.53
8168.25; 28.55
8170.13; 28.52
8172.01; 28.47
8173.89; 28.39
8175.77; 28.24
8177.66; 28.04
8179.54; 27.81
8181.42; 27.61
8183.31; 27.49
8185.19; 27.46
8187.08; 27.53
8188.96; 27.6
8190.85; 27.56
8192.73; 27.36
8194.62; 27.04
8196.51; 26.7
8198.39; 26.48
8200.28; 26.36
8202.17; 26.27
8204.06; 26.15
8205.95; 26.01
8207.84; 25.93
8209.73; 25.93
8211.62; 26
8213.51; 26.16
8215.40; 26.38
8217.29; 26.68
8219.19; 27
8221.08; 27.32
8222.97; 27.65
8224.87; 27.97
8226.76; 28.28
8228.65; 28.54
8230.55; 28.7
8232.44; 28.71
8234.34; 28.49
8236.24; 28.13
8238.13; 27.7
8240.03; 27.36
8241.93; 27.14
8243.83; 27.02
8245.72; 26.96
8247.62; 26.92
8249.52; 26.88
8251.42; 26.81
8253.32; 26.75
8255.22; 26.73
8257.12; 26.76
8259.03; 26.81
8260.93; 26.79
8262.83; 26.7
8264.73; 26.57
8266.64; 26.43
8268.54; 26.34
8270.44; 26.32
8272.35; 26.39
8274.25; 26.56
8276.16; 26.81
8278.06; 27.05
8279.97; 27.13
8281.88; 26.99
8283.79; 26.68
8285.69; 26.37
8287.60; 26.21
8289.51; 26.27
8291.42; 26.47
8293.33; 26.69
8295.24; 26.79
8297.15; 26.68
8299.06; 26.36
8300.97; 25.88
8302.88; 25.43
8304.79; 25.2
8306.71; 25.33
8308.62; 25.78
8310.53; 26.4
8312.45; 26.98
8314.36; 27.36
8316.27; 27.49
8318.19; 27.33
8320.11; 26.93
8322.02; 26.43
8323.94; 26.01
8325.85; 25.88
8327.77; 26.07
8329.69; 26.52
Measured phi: 0.19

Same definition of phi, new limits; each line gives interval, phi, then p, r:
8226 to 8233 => 0.59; 28.28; 28.6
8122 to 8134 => 0.10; 27.03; 27.1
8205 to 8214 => 0.14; 25.93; 26.0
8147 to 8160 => 0.42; 27.81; 28.0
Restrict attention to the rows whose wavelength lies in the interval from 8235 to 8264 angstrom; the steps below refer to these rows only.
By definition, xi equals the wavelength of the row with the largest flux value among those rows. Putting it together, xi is 8236.24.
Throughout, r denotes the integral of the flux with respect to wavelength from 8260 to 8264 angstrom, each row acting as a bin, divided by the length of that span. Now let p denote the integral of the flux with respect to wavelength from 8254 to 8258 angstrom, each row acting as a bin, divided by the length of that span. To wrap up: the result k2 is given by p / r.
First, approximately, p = 26.8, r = 26.8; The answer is 0.999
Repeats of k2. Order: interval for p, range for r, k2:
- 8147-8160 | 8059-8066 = 1.068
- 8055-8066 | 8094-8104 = 0.983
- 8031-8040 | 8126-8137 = 1.036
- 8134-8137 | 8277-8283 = 1.009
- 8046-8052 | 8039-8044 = 0.982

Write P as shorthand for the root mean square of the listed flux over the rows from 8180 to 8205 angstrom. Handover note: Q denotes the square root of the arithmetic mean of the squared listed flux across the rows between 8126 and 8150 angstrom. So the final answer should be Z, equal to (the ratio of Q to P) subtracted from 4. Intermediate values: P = 27.1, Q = 27.4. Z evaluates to 2.99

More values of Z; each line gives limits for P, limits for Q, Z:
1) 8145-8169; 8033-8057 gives 3.03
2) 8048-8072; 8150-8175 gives 2.93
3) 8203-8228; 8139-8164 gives 2.95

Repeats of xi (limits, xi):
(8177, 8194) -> 8177.66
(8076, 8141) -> 8140.08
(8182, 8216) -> 8188.96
